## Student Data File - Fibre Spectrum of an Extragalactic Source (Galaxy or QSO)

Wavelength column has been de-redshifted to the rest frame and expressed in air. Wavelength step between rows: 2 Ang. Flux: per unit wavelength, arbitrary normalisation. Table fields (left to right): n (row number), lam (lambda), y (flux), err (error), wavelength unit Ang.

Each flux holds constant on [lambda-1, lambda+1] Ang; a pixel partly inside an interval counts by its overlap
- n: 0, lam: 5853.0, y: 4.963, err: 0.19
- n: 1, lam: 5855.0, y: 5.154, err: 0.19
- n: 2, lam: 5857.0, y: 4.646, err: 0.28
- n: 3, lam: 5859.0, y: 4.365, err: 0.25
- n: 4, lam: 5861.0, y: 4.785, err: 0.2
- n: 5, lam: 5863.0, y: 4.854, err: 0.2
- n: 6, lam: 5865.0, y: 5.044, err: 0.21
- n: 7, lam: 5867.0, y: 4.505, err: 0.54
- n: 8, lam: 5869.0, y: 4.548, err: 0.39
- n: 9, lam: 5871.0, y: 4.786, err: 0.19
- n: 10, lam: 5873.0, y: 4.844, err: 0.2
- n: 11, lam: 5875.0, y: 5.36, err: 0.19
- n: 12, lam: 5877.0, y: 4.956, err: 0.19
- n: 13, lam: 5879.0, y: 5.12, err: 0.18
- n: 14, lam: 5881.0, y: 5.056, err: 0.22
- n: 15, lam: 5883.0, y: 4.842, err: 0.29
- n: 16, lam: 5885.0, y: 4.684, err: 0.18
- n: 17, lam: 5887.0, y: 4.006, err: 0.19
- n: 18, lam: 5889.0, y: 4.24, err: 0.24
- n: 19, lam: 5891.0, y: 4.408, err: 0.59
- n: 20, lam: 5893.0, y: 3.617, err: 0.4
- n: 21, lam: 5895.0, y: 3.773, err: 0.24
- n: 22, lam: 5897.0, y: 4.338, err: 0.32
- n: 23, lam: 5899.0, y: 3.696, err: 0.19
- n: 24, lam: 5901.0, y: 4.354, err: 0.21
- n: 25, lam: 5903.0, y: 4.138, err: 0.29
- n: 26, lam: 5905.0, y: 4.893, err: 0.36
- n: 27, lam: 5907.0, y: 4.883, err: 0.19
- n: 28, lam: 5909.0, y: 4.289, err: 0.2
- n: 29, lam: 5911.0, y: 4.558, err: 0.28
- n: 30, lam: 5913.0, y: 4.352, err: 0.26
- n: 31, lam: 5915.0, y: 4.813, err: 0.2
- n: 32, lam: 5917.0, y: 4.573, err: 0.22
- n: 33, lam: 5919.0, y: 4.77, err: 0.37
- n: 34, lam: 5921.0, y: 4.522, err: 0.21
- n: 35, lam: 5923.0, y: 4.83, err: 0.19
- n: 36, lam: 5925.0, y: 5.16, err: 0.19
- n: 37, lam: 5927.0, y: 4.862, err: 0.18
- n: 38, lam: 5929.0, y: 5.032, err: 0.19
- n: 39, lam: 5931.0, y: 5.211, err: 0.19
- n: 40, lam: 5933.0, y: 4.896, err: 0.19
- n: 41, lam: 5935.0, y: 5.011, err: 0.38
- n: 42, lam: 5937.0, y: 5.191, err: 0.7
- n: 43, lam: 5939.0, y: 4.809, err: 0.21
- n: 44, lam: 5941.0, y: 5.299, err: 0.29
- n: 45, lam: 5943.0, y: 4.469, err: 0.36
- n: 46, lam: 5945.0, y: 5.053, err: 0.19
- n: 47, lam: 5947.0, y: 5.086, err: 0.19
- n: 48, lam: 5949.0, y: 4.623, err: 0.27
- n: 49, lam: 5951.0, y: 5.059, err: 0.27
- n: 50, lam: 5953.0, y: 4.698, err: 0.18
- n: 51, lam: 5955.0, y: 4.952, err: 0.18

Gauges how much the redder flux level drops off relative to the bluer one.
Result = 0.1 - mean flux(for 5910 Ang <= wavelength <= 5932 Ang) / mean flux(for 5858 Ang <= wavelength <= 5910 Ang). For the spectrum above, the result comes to -0.95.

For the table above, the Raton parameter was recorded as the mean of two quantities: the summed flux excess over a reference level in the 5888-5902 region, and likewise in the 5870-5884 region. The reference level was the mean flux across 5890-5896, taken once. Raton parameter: 4.2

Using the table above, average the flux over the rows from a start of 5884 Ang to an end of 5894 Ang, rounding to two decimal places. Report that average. 4.19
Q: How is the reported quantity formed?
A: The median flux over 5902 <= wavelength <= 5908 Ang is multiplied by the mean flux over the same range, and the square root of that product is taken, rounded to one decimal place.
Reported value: 4.8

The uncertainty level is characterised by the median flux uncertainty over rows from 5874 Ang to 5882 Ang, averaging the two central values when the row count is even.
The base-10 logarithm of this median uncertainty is -0.721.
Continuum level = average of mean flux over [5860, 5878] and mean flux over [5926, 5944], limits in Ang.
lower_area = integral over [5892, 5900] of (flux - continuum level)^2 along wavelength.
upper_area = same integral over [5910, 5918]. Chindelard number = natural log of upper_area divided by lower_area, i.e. -2.1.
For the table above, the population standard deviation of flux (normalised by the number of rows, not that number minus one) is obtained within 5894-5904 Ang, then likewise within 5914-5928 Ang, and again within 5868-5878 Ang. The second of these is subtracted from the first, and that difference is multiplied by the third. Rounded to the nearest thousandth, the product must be 0.022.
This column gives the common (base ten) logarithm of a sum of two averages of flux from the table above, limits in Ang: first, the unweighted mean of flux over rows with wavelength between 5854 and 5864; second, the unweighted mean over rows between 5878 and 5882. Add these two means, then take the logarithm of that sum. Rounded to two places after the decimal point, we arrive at 0.99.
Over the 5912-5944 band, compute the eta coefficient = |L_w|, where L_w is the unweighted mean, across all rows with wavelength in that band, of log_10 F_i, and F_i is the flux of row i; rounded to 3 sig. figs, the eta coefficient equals 0.686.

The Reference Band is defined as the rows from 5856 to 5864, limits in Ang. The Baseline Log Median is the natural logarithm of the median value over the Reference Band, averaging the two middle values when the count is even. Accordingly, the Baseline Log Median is 1.55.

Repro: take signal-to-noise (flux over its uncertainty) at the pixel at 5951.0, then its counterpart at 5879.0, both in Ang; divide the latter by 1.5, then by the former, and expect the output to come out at 1.0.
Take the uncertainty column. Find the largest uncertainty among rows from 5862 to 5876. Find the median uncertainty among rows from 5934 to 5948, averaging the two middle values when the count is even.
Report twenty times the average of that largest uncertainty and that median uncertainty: 8.3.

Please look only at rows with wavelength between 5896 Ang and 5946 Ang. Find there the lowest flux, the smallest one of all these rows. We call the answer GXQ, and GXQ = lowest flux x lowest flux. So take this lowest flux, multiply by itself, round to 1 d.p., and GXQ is 13.7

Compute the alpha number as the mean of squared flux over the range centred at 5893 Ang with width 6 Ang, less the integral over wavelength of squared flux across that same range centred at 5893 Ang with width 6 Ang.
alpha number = -78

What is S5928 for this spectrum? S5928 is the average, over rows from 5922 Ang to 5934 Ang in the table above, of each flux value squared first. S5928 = 25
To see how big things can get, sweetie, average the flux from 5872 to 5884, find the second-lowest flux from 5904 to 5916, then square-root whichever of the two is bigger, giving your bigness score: 2.24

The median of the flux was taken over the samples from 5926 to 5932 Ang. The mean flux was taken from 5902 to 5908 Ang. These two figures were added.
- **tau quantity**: 9.67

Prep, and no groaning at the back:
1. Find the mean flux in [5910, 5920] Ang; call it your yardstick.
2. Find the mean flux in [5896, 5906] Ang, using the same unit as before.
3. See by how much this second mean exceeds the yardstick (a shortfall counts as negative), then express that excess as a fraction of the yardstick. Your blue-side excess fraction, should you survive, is -0.07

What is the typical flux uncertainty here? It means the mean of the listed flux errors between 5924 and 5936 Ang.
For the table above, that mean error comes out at 0.220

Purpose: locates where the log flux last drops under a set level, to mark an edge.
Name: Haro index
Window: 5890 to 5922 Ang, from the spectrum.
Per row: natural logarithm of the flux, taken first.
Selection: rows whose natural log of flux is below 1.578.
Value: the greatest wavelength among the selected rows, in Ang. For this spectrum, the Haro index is 5921.0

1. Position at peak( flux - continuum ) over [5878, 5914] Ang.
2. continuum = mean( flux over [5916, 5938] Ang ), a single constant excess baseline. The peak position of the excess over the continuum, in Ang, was 5879.0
